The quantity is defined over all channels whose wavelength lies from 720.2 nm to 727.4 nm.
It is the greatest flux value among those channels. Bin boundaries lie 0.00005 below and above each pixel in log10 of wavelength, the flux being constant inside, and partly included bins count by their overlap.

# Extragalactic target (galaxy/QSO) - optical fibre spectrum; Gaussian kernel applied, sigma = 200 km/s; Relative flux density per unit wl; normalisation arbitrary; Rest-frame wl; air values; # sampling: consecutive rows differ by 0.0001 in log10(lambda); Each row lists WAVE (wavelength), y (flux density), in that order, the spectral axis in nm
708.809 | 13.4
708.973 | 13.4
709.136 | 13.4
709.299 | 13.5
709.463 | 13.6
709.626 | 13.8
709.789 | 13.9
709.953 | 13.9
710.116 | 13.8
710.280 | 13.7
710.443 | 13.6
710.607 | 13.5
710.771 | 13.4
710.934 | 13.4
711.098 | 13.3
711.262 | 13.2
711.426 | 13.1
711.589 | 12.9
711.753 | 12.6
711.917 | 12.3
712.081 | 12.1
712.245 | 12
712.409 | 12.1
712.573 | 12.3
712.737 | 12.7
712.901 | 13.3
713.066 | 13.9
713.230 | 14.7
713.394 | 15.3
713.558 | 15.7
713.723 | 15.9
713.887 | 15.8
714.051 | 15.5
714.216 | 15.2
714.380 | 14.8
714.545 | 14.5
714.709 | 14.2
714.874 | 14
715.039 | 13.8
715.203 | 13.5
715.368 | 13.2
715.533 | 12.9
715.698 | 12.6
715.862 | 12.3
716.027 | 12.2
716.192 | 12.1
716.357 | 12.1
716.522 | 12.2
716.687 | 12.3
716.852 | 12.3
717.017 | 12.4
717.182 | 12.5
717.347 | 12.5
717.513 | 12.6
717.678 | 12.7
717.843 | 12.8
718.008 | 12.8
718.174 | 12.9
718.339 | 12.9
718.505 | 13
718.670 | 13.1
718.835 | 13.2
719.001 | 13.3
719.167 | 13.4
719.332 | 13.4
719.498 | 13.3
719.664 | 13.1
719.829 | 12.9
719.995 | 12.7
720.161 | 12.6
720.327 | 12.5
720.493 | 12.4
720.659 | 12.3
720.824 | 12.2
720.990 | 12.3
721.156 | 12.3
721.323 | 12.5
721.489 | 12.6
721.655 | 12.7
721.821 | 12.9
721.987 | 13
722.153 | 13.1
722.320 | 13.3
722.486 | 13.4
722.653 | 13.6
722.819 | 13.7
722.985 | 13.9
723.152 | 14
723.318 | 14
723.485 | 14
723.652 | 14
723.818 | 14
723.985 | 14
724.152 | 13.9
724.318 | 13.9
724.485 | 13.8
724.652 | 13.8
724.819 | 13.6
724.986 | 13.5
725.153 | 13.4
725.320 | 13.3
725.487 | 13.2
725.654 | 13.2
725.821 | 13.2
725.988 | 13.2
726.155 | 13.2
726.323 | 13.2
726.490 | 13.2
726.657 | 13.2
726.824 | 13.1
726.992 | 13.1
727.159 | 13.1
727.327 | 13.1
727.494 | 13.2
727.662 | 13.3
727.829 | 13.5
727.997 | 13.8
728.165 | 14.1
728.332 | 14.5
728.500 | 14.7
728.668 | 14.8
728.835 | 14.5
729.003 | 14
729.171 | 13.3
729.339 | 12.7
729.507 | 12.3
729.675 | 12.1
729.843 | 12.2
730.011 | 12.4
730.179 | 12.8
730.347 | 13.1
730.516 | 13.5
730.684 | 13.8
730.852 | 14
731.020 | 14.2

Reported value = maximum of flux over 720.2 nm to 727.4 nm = 14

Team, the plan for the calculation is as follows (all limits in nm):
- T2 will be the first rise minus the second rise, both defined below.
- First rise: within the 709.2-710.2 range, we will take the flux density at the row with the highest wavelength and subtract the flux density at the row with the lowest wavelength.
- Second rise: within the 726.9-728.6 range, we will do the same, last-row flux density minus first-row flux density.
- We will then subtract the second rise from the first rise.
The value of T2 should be -1.3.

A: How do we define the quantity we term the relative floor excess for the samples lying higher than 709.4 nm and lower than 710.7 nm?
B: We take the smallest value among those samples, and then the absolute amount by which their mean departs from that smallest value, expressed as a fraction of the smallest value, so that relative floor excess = 0.017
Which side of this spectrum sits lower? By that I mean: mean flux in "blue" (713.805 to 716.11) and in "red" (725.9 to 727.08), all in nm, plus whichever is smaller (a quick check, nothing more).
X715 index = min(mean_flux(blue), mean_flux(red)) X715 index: 13.2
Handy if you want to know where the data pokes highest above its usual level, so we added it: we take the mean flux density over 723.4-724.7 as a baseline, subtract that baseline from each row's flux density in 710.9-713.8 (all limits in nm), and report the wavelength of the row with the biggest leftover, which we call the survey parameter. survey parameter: 713.723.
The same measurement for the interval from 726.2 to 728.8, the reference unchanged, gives 728.668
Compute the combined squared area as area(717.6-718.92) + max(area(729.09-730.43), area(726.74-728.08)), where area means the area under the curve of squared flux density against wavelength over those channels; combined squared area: 457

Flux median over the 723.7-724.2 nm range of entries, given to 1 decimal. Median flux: 14.0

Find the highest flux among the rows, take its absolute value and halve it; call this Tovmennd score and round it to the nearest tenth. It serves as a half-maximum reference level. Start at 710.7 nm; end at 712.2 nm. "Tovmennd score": 6.7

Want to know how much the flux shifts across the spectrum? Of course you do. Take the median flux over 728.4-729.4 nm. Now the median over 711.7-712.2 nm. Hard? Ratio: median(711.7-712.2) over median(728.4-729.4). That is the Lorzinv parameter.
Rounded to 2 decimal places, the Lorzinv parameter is 0.86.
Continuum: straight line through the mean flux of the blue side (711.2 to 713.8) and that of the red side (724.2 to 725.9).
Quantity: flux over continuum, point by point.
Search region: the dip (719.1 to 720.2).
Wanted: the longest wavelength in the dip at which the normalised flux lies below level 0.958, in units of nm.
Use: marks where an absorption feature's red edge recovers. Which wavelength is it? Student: 720.161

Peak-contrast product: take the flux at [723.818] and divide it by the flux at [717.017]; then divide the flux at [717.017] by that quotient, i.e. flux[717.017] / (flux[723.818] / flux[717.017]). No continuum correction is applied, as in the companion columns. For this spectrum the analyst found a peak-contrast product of 11.0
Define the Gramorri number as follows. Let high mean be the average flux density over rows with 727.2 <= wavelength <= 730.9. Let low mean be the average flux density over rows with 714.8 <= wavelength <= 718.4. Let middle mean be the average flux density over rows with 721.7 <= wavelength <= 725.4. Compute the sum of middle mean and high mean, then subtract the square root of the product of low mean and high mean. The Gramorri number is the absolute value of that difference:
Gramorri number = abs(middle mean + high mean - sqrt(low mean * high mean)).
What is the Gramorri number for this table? 14.0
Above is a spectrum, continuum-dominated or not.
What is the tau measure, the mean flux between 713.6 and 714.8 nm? 15.1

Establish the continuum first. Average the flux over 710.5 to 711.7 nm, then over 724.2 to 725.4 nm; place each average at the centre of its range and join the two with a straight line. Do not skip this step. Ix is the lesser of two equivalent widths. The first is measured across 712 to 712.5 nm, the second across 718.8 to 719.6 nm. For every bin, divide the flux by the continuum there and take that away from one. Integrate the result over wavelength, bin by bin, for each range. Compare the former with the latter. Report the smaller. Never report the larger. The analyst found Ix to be 0.01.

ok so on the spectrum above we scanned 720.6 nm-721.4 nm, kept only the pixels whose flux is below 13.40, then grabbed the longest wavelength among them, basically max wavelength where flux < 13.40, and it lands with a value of 721.323 nm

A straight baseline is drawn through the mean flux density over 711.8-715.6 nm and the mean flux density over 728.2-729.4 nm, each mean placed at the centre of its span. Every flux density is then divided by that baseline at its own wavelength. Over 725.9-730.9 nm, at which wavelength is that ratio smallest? 729.675 nm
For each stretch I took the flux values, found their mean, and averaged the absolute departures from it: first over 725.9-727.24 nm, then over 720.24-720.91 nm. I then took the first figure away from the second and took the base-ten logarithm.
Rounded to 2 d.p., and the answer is -1.27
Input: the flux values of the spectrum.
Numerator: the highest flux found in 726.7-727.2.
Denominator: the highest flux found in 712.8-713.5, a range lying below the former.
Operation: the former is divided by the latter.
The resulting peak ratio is 0.86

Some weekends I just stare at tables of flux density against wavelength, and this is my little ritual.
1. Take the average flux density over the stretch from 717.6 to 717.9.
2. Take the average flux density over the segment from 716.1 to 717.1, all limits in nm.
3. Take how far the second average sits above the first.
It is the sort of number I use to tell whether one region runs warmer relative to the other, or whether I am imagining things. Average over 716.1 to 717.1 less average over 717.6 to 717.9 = -0.5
